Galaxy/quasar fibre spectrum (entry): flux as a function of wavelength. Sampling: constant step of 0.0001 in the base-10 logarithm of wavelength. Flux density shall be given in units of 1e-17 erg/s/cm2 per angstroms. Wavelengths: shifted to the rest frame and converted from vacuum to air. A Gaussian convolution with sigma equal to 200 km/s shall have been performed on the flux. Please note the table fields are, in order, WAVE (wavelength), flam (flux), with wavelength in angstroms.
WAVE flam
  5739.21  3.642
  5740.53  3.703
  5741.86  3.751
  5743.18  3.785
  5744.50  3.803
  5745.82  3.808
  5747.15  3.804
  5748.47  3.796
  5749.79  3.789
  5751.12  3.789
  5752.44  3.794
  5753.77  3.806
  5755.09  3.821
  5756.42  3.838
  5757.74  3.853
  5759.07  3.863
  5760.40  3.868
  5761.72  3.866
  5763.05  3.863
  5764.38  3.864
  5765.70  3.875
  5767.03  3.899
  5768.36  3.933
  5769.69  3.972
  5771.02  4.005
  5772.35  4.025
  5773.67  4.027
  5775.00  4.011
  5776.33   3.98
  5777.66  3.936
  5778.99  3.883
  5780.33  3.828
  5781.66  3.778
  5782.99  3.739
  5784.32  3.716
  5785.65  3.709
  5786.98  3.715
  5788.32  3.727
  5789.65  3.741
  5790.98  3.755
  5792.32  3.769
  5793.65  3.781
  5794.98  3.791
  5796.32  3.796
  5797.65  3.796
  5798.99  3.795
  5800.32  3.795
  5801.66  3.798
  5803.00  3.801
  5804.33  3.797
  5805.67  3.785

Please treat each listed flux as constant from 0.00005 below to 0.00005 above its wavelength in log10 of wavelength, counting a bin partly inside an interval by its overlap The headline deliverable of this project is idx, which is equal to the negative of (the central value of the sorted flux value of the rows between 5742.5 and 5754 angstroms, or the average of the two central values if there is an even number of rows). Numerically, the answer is -3.80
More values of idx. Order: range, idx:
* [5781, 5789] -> -3.72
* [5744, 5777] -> -3.86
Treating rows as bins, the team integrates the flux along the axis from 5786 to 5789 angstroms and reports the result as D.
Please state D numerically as 11.2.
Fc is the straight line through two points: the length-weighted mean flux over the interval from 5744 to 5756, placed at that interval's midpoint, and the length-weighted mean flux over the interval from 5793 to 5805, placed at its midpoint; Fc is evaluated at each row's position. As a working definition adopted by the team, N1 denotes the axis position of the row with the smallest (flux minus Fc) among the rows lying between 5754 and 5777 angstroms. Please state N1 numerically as 5755.09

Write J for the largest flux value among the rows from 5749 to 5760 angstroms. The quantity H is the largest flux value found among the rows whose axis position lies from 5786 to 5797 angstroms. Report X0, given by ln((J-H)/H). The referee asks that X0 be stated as -4.0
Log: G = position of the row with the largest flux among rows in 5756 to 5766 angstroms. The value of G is 5765.70 angstroms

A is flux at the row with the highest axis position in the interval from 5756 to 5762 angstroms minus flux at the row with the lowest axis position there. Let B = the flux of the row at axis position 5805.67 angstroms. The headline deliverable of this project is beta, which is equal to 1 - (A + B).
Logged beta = -2.81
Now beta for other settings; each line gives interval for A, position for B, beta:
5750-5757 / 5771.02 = -3.05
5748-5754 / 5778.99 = -2.89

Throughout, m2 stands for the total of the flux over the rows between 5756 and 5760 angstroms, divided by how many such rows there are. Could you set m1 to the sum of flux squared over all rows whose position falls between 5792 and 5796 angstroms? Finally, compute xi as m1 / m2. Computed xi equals 11.1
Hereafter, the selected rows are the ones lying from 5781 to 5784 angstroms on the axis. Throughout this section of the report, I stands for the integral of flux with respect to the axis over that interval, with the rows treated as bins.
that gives 11.3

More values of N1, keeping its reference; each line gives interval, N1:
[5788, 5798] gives 5788.32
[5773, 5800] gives 5785.65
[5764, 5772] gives 5764.38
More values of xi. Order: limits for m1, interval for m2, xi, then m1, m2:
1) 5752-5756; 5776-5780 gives 11.1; 43.5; 3.93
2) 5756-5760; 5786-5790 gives 11.9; 44.5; 3.73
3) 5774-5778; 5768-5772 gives 11.9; 47.4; 3.97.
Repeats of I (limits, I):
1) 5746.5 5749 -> 9.5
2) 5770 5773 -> 12.0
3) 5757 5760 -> 11.6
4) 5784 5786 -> 7.4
